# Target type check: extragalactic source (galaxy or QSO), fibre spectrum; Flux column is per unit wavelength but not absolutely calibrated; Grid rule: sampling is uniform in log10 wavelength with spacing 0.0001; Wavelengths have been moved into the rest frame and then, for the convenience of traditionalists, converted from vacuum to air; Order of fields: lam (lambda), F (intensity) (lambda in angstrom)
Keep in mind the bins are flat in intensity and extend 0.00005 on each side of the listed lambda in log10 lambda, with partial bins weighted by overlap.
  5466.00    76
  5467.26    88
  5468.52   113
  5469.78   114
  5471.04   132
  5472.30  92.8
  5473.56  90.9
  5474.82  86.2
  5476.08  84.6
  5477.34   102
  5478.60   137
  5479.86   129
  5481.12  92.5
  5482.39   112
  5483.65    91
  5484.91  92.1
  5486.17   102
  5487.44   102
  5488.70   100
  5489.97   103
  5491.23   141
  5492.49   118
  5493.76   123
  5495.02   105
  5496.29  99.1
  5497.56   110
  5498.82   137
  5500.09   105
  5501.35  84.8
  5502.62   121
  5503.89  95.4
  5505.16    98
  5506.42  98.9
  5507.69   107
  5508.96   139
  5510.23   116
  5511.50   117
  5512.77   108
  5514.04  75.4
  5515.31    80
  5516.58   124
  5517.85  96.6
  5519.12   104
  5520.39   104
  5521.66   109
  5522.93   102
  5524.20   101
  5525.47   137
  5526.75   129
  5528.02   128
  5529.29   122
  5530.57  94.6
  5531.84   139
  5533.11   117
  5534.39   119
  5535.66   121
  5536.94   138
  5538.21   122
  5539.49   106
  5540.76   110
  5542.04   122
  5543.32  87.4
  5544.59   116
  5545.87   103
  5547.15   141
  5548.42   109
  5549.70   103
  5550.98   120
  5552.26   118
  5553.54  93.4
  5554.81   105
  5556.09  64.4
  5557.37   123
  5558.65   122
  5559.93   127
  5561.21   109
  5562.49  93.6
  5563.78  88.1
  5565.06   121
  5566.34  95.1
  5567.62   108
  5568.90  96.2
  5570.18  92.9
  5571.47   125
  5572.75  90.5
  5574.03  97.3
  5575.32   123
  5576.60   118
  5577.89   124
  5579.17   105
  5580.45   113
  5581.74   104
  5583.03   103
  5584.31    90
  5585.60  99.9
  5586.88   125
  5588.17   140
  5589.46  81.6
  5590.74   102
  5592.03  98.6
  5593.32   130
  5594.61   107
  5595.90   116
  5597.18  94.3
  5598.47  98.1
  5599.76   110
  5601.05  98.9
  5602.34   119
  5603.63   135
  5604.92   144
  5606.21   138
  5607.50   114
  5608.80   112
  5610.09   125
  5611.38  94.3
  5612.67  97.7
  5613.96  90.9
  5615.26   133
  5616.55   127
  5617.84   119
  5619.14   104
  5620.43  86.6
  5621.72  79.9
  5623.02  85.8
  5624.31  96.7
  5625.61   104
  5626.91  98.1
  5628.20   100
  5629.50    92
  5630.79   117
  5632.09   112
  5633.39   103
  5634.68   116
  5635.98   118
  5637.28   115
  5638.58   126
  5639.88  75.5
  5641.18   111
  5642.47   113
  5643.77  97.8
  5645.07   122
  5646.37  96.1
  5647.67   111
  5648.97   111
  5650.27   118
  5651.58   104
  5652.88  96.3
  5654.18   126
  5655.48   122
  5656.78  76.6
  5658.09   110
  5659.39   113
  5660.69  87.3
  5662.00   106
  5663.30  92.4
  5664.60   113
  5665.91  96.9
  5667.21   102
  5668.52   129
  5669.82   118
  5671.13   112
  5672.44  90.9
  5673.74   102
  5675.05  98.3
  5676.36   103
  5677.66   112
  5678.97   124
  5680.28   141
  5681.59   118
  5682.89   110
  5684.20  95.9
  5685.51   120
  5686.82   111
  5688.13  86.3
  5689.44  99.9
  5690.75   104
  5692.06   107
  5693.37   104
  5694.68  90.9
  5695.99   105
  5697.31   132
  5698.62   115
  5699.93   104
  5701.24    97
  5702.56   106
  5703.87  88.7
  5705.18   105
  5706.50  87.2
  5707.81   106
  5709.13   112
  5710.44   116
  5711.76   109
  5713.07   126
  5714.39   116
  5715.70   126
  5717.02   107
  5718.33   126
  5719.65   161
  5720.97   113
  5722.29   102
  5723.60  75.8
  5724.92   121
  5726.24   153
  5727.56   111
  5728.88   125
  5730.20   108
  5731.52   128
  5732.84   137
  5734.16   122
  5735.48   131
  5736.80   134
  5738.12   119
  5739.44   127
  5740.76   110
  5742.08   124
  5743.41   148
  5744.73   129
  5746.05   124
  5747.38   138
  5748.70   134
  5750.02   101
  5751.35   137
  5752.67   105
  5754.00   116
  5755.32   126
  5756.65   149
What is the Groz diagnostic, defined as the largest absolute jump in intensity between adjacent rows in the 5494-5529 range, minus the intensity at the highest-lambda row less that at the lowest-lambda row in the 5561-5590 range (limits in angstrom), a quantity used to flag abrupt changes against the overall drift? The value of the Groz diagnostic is 71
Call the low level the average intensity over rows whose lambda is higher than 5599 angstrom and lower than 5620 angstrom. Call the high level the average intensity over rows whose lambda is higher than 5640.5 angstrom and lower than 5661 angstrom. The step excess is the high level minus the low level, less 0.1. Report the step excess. -9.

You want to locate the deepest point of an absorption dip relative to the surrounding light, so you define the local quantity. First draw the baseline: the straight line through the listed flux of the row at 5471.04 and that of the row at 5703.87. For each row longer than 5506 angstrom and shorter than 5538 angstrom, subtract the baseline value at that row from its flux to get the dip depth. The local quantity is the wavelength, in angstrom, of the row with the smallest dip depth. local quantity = 5514.04 angstrom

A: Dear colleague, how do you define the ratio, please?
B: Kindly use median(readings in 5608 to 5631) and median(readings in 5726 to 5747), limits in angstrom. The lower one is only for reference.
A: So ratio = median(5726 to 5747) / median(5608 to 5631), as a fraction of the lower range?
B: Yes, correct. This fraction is 1.27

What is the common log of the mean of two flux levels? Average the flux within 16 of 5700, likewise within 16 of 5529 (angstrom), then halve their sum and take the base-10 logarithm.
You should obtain 2.04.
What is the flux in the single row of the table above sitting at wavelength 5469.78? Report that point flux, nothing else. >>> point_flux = 114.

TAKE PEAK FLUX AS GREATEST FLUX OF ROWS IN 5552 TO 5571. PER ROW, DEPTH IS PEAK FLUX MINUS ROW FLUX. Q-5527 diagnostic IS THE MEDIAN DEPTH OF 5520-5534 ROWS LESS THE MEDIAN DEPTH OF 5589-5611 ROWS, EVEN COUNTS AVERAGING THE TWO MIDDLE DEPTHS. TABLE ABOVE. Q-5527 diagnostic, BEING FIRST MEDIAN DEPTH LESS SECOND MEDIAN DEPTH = -5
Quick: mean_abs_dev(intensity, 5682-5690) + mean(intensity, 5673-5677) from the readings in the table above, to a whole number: 111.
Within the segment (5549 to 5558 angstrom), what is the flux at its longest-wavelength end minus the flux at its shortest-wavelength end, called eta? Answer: 20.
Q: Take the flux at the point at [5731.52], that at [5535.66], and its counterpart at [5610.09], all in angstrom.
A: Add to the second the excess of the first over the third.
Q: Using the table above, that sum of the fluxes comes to 124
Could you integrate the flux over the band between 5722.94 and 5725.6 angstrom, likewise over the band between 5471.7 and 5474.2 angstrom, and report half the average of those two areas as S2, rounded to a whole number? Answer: 123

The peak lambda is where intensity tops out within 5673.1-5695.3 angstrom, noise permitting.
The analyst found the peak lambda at 5680.28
